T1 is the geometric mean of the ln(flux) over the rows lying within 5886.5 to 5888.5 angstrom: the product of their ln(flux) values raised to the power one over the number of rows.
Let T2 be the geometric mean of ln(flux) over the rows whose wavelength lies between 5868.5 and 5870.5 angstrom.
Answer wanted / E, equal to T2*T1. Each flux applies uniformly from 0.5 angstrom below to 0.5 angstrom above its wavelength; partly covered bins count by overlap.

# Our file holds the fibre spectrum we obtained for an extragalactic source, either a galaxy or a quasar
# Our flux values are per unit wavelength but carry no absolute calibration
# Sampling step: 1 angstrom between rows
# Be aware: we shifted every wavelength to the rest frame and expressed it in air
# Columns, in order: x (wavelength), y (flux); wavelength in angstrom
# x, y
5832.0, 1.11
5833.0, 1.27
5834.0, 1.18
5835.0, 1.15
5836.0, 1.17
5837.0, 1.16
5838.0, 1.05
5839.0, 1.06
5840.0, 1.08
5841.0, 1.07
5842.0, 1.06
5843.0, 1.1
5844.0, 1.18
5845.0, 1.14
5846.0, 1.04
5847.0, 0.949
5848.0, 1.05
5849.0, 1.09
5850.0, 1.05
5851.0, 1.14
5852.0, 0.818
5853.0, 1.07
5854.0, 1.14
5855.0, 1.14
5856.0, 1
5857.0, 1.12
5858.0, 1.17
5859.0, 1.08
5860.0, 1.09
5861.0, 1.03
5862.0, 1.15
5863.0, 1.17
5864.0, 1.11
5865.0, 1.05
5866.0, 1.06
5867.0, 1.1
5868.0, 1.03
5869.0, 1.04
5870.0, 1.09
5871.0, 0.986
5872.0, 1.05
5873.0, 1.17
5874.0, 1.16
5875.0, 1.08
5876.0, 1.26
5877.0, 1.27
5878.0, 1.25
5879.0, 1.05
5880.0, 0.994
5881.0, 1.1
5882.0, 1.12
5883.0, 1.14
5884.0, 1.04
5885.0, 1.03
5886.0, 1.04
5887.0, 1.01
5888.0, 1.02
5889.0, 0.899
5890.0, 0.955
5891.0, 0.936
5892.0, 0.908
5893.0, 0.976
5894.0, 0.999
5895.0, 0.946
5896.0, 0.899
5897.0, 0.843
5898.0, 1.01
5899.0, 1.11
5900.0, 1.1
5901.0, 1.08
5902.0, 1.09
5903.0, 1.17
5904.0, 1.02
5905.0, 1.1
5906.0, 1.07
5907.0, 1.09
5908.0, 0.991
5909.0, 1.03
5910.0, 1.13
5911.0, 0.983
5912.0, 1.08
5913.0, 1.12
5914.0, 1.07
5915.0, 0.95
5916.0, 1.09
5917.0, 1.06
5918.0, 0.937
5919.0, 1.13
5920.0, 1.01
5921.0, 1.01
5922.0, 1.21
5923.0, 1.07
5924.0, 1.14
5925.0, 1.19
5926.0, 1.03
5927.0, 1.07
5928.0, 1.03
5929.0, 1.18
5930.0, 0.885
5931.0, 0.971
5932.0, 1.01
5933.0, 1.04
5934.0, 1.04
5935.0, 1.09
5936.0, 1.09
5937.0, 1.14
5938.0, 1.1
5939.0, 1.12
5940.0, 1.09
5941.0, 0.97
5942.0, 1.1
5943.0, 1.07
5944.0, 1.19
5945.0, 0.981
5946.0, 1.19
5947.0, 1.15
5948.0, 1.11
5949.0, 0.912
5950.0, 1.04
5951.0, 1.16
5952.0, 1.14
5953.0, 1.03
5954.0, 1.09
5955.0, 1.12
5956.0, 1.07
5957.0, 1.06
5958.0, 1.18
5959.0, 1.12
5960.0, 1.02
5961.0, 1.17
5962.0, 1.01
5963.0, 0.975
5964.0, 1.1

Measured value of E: 0.001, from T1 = 0.01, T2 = 0.06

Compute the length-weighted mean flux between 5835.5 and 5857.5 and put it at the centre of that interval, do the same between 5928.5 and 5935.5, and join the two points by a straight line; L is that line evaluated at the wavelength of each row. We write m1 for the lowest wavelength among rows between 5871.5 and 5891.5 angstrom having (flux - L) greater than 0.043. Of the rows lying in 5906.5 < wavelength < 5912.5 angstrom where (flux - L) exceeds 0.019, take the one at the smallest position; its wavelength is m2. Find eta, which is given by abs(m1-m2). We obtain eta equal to 34 angstrom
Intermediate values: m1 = 5873.0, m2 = 5907.0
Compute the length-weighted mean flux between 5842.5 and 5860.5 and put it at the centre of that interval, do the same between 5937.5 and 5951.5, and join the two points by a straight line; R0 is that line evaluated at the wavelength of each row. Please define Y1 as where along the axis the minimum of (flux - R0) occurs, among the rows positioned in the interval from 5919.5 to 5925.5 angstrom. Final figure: 5921.0 angstrom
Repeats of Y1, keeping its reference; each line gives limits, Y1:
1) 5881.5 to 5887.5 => 5887.0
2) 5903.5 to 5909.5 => 5908.0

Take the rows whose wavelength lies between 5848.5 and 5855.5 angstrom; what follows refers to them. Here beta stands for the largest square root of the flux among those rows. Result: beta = 1.07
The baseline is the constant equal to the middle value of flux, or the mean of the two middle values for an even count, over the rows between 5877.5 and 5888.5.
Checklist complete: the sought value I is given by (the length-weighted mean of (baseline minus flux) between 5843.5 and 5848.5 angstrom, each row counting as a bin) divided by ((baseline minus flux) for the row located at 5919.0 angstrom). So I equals 0.4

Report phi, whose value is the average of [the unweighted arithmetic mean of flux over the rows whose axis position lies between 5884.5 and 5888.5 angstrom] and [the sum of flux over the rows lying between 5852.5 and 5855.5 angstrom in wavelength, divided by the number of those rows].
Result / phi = 1.07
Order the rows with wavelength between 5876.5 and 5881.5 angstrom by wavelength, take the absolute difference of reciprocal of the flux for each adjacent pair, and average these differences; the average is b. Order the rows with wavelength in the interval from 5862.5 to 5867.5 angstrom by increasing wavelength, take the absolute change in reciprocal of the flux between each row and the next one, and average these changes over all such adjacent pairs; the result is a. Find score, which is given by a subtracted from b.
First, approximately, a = 0.04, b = 0.079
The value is 0.04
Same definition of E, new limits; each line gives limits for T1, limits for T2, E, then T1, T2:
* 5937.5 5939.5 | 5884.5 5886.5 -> 0.004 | 0.10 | 0.03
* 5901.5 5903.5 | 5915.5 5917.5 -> 0.008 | 0.12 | 0.07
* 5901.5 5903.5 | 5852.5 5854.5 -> 0.011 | 0.12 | 0.09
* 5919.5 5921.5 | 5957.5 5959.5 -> 0.001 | 0.01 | 0.14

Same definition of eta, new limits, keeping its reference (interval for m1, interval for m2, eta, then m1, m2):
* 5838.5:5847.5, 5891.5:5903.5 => 55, 5844.0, 5899.0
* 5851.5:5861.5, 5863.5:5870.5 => 10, 5854.0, 5864.0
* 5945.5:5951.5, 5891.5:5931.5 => 47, 5946.0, 5899.0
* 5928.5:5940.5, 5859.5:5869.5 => 69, 5929.0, 5860.0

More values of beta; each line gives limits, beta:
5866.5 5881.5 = 1.13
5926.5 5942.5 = 1.09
